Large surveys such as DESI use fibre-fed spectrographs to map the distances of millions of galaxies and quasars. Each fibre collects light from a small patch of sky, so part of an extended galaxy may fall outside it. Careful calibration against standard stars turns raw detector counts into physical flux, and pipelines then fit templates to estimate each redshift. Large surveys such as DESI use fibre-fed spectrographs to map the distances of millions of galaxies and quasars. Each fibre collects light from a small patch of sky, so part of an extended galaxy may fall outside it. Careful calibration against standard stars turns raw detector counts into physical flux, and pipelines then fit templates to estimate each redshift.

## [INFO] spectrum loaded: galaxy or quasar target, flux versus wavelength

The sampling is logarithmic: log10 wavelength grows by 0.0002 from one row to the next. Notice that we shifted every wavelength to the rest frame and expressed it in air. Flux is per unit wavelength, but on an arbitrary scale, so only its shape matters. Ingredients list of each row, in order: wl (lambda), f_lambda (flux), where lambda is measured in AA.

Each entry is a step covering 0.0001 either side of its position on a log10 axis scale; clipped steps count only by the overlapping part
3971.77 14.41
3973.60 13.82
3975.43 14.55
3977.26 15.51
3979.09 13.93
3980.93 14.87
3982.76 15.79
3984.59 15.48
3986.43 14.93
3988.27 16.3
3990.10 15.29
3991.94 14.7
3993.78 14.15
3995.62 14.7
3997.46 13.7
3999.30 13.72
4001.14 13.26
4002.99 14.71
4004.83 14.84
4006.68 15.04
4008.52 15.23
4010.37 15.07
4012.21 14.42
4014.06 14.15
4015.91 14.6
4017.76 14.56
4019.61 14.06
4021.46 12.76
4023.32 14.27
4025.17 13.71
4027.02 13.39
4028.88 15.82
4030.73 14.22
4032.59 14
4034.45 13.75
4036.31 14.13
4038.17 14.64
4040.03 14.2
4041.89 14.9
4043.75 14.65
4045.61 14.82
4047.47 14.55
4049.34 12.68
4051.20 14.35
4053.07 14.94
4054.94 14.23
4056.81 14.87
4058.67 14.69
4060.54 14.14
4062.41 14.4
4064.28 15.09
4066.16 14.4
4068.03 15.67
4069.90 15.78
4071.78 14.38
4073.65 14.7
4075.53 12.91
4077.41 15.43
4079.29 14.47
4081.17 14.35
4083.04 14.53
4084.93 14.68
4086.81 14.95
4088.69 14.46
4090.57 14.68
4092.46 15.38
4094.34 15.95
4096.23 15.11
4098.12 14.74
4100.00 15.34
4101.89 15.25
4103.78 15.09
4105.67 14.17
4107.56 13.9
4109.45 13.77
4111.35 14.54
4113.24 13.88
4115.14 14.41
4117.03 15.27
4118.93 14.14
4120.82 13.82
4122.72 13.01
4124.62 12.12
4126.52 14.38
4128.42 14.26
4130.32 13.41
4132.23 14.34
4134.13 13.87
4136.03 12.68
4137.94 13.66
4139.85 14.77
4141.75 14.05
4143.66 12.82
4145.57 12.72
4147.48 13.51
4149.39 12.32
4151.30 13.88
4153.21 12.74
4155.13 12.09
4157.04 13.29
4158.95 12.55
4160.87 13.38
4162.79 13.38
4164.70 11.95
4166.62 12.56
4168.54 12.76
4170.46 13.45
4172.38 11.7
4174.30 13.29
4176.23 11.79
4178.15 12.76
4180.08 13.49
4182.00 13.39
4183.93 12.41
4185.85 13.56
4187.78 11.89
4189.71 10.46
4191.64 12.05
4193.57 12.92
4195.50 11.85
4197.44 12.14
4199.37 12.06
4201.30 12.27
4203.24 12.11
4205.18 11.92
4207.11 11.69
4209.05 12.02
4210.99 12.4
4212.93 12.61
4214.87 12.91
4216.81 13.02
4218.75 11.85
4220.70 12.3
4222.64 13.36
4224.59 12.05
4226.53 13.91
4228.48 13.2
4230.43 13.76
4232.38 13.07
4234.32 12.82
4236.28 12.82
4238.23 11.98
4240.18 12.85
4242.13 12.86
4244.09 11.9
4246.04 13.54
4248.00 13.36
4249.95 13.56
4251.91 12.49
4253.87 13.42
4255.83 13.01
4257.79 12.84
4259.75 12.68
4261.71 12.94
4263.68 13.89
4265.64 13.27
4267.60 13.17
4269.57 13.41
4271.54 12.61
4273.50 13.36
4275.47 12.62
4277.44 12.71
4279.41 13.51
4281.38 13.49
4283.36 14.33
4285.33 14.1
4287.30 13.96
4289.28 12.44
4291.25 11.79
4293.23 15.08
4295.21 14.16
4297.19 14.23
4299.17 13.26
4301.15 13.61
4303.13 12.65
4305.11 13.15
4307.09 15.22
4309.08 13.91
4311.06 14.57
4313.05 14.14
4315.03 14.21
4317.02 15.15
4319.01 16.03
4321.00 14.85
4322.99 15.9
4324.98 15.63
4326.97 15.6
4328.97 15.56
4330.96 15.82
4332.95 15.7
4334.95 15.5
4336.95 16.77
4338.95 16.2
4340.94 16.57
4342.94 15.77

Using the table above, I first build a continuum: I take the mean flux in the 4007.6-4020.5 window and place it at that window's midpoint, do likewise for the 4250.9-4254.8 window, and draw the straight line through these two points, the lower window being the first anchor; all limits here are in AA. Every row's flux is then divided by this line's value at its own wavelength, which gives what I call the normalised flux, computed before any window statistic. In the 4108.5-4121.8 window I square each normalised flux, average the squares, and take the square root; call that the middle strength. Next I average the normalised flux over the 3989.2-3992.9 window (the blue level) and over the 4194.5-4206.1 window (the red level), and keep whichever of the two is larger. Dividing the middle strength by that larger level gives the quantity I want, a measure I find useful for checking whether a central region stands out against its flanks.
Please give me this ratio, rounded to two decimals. 1.01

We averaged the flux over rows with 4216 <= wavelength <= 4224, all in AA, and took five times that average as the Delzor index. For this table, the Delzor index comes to 63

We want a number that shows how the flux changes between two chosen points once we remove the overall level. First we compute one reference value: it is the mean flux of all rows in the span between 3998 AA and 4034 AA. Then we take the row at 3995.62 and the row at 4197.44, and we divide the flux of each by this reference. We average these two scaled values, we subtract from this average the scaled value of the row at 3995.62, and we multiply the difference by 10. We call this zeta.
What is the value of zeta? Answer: -0.9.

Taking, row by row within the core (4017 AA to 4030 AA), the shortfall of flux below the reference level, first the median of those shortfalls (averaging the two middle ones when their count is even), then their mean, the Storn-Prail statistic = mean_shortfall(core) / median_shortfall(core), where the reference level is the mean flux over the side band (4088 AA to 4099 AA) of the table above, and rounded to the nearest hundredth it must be 0.98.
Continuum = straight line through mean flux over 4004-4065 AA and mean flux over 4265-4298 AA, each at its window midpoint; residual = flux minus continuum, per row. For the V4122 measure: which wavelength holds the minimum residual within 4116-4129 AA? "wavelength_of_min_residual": 4124.62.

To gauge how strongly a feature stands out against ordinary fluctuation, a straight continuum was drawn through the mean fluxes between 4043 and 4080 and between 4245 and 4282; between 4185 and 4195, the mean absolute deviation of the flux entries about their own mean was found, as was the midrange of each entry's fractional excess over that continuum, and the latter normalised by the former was -0.14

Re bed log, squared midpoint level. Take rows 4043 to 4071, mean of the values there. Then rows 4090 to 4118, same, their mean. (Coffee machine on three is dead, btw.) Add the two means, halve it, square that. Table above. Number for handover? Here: 216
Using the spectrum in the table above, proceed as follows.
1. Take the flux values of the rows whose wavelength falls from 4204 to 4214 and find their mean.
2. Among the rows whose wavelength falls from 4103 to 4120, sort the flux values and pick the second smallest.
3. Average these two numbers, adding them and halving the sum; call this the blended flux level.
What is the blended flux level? 13.0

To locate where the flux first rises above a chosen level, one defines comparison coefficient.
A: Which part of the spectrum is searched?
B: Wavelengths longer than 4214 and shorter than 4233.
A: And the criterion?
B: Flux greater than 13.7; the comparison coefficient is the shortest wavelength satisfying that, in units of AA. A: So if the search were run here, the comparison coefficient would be 4226.53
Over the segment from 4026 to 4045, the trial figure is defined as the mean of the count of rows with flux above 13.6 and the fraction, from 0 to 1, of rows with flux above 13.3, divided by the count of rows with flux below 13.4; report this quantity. 5.0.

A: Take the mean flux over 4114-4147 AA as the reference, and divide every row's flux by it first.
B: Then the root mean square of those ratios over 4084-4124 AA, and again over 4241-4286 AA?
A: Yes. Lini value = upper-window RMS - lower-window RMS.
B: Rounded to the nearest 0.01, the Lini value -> -0.10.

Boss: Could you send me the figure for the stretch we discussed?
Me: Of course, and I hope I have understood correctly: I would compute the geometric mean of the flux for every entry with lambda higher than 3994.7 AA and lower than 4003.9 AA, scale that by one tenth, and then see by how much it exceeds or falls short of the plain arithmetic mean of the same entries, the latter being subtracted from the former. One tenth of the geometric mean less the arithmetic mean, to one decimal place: -12.6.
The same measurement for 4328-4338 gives -14.3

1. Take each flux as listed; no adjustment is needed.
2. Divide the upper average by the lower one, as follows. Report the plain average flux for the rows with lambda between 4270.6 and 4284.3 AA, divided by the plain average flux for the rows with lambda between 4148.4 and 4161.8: 1.03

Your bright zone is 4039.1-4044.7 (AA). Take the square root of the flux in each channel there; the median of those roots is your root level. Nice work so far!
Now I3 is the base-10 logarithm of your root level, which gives 0.583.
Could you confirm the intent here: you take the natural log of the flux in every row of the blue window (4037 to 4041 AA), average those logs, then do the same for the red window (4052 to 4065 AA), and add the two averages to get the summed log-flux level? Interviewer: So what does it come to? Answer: 5.35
